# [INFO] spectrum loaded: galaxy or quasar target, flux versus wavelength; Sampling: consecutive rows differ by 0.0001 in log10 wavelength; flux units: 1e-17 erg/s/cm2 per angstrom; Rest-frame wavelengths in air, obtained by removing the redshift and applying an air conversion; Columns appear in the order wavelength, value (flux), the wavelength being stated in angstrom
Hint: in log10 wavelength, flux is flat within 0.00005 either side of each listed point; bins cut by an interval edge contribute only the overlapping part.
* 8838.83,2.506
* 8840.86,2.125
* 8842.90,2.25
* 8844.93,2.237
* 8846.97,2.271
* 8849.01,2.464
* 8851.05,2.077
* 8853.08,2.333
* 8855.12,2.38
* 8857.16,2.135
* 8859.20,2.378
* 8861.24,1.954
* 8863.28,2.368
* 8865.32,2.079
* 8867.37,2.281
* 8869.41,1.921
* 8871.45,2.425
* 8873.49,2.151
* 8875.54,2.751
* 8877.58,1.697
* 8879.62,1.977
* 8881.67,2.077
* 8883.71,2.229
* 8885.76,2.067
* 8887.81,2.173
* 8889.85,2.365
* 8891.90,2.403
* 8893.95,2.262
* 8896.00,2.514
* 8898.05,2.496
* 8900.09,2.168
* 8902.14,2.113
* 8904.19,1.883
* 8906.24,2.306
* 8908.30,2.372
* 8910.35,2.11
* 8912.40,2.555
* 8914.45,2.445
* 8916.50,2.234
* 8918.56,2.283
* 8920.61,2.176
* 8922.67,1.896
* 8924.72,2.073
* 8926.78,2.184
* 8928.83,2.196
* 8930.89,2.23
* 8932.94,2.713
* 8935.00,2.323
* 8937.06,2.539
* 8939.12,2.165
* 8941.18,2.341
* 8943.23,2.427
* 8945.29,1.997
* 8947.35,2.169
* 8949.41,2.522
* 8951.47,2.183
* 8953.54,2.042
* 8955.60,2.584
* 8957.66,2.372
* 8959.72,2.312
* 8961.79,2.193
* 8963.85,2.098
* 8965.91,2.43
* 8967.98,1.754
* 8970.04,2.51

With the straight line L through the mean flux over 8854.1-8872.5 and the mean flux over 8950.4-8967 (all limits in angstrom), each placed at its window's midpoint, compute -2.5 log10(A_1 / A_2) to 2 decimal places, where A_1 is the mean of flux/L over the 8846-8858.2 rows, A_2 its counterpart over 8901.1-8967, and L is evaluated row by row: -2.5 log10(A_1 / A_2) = -0.03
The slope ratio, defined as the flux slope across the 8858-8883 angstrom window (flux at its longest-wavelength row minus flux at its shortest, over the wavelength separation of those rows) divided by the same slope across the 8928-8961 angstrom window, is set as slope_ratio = -3.6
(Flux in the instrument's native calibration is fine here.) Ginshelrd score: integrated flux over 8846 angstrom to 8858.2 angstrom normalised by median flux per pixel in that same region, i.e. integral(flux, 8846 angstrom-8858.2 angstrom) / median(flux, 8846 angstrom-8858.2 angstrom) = 12.1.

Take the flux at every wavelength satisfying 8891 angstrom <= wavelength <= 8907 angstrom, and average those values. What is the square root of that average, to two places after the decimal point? 1.51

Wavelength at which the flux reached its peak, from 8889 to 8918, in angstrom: 8912.40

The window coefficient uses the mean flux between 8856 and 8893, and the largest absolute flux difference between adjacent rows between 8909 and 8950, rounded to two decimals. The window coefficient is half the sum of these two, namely 1.34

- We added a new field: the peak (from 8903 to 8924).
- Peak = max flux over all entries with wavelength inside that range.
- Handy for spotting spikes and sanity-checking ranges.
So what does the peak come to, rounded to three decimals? 2.555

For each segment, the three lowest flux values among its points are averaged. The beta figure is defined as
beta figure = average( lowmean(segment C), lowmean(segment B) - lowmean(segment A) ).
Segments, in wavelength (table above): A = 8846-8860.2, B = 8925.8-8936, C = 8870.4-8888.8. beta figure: 0.98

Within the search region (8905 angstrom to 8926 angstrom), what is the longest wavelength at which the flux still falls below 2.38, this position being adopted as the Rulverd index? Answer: 8924.72 angstrom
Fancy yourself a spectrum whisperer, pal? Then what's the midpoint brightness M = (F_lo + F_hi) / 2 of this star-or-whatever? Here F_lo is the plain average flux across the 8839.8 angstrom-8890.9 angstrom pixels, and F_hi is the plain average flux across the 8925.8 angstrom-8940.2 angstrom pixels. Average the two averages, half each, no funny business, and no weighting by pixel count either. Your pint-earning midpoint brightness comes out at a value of 2.27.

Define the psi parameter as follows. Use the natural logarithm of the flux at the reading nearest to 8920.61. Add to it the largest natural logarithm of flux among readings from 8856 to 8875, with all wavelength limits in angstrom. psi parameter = 1.66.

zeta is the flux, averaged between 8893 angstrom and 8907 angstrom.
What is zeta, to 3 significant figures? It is 2.25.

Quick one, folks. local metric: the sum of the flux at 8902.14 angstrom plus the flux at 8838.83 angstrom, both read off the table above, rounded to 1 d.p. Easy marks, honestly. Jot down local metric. 4.6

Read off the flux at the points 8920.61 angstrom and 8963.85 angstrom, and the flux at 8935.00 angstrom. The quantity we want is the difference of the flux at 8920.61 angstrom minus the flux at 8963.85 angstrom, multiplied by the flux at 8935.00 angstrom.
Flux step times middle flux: 0.2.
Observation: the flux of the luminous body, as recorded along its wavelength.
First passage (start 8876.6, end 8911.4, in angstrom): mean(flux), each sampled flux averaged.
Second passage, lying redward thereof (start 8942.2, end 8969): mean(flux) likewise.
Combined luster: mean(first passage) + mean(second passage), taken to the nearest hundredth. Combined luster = 4.43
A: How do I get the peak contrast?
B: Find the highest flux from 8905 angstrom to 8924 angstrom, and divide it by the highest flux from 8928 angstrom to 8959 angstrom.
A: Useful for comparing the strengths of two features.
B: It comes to 0.94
